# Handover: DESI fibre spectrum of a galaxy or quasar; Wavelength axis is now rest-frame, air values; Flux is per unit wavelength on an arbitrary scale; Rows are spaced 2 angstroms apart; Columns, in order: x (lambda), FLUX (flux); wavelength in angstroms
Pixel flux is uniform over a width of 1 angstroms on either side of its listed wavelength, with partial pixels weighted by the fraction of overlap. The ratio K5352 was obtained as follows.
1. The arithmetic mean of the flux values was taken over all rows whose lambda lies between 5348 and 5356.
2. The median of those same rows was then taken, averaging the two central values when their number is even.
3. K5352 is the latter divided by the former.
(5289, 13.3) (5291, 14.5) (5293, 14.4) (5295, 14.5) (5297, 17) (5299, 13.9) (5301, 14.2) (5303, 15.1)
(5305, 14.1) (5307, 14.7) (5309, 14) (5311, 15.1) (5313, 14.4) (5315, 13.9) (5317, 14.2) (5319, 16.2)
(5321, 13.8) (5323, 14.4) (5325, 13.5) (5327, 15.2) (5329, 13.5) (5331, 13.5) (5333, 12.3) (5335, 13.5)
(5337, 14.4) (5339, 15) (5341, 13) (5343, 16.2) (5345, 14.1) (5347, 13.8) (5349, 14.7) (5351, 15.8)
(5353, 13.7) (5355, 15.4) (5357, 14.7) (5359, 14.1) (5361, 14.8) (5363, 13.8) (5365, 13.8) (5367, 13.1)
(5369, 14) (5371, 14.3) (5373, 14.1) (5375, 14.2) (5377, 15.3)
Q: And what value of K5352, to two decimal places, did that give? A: 1.01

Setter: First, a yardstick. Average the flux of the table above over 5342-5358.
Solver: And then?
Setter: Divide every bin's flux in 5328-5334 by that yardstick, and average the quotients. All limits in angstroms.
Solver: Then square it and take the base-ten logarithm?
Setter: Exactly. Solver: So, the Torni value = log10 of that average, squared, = -0.11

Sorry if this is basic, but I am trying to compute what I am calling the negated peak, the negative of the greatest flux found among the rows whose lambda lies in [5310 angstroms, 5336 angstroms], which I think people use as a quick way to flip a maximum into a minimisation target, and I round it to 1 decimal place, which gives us -16.2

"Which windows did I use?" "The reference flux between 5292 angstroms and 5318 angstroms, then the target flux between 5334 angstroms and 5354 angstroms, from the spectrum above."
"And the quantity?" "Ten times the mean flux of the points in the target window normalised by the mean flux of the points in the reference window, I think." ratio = 9.9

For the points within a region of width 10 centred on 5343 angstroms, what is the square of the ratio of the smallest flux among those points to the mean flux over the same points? 0.81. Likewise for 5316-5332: 0.89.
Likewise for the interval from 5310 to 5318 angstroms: 0.93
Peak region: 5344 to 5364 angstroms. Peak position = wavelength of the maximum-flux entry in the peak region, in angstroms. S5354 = 5351 angstroms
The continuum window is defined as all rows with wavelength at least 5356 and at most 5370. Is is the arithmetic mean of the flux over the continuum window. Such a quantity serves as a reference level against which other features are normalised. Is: 14.0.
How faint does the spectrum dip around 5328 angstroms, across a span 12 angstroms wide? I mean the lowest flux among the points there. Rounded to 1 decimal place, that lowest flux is 12.3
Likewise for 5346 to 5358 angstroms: 13.7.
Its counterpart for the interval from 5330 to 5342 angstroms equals 12.3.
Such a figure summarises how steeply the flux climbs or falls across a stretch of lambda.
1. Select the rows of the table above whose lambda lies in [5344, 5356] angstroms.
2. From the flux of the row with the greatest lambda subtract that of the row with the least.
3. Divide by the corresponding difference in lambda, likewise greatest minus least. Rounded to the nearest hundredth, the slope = 0.13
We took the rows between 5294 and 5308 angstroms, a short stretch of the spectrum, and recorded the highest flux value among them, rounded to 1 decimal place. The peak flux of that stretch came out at 17.0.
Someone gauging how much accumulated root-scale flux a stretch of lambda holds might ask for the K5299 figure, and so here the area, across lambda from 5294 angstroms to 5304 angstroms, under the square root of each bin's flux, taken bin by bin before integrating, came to 39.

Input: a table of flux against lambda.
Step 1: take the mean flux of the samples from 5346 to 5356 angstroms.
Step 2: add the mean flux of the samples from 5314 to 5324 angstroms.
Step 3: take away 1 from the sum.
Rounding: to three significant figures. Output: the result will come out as 28.2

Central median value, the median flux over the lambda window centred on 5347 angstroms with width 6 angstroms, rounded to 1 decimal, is 14.1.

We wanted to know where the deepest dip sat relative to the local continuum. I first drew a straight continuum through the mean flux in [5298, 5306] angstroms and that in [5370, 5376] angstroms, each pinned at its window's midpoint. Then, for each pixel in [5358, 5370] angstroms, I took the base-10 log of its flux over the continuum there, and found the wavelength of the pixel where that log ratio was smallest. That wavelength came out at 5367 angstroms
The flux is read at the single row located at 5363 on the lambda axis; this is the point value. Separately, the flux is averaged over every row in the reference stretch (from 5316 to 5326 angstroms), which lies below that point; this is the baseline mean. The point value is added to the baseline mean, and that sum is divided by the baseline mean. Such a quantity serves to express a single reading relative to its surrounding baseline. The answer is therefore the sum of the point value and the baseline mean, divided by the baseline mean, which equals 1.96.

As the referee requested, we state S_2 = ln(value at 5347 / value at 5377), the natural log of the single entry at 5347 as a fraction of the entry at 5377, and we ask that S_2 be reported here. -0.10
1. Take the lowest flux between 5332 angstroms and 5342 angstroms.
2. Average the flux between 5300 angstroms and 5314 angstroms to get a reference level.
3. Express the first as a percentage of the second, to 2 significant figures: 85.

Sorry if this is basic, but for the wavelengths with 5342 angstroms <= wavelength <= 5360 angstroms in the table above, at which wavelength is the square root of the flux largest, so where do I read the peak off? 5343 angstroms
